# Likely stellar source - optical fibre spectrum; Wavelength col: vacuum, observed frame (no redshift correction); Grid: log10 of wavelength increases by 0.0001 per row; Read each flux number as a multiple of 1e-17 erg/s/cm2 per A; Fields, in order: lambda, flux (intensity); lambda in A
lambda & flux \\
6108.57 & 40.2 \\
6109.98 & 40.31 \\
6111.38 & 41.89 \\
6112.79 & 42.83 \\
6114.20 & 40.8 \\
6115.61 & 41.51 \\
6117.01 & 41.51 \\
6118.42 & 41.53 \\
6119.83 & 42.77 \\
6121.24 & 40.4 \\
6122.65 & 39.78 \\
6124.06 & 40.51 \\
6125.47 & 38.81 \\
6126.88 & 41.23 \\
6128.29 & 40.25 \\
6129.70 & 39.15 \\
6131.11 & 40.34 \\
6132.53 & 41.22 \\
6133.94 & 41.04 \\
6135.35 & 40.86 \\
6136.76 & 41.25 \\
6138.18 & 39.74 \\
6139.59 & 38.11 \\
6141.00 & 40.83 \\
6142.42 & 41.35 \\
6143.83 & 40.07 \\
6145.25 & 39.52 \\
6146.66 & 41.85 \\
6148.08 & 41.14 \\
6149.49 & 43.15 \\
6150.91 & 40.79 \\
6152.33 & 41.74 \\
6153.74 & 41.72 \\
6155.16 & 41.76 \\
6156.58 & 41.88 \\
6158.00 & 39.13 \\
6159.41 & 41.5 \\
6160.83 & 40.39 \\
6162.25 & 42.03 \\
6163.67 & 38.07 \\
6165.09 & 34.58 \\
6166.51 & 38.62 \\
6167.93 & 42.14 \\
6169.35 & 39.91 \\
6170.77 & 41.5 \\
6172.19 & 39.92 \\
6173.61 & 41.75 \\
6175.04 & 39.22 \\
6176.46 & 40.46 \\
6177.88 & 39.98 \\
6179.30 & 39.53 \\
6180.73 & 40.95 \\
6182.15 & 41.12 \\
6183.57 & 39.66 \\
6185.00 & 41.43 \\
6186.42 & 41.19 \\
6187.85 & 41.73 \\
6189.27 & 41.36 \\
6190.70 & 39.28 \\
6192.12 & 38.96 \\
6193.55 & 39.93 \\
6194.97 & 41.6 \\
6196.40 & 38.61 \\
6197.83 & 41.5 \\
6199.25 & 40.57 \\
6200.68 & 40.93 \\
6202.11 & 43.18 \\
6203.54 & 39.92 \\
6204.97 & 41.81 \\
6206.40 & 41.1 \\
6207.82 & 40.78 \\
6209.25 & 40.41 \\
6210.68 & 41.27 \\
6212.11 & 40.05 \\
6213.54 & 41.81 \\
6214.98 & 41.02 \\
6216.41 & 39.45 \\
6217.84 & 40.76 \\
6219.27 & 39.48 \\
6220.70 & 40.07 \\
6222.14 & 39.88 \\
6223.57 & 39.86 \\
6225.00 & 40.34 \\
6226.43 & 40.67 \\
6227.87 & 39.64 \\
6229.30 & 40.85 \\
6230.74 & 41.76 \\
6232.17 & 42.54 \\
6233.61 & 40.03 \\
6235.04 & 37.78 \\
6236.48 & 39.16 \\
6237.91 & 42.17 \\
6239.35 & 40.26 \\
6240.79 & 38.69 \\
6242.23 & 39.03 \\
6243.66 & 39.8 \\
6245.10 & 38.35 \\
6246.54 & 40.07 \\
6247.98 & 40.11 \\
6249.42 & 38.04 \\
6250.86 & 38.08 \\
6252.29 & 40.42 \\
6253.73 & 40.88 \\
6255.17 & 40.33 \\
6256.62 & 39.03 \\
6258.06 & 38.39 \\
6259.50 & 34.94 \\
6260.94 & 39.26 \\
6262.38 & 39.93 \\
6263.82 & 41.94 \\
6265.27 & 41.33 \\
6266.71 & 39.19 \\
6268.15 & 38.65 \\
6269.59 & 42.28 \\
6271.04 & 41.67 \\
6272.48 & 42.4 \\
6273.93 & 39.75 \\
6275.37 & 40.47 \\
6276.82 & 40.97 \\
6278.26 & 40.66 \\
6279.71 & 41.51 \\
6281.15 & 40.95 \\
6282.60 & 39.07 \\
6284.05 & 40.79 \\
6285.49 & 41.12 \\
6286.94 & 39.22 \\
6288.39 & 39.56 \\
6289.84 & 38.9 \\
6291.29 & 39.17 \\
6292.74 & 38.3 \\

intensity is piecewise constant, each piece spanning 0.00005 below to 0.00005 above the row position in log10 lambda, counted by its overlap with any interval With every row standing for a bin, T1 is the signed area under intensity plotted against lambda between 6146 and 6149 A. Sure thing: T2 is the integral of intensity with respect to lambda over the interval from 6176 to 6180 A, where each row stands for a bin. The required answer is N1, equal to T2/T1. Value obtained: 1.28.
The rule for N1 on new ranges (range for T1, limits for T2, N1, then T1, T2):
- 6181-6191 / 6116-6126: 1.00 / 409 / 408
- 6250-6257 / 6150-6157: 1.05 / 278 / 291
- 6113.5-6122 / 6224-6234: 1.16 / 352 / 408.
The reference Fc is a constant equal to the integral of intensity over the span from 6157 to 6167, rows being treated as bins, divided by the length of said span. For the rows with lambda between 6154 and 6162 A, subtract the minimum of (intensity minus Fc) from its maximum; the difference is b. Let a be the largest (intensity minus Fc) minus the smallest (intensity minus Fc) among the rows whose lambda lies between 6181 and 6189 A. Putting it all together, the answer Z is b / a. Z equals 1.33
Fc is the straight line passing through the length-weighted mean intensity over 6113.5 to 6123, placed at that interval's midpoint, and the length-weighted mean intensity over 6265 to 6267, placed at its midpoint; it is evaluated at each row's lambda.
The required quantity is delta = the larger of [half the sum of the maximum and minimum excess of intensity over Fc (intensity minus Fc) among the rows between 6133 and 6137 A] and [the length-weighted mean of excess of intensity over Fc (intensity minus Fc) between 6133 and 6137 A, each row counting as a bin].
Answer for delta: -0.08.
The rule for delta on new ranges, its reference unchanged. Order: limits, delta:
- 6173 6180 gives -0.41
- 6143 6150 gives 0.27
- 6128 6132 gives -1.24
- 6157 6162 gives -0.40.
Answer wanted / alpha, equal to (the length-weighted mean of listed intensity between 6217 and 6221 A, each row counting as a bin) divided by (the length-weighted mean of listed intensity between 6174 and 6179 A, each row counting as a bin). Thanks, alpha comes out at 1.00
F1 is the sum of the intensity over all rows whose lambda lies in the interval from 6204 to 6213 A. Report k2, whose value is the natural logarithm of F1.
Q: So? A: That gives 5.50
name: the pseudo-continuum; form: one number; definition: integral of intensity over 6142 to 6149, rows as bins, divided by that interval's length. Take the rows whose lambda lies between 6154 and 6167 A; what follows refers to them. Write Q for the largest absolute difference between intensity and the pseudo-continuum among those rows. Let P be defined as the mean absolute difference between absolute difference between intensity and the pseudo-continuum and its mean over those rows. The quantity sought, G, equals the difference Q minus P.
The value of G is 5.05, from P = 1.24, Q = 6.3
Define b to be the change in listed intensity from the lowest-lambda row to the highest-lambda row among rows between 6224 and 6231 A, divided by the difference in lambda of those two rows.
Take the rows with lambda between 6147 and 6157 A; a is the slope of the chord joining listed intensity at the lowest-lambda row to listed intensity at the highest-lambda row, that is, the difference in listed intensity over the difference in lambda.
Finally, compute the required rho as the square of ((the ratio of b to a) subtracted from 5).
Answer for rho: 5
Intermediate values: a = 0.09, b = 0.2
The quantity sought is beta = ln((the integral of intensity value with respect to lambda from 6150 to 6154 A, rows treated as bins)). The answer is 5.111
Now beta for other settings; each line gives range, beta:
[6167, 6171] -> 5.100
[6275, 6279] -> 5.092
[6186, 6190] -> 5.109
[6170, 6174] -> 5.100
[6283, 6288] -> 5.304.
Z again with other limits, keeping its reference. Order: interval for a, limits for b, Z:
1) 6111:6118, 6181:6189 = 1.02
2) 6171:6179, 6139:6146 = 1.28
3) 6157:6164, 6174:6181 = 0.44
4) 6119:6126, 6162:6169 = 1.91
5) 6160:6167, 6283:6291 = 0.30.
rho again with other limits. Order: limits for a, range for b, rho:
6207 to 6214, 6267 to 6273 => 0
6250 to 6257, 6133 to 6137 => 21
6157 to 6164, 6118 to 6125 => 16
